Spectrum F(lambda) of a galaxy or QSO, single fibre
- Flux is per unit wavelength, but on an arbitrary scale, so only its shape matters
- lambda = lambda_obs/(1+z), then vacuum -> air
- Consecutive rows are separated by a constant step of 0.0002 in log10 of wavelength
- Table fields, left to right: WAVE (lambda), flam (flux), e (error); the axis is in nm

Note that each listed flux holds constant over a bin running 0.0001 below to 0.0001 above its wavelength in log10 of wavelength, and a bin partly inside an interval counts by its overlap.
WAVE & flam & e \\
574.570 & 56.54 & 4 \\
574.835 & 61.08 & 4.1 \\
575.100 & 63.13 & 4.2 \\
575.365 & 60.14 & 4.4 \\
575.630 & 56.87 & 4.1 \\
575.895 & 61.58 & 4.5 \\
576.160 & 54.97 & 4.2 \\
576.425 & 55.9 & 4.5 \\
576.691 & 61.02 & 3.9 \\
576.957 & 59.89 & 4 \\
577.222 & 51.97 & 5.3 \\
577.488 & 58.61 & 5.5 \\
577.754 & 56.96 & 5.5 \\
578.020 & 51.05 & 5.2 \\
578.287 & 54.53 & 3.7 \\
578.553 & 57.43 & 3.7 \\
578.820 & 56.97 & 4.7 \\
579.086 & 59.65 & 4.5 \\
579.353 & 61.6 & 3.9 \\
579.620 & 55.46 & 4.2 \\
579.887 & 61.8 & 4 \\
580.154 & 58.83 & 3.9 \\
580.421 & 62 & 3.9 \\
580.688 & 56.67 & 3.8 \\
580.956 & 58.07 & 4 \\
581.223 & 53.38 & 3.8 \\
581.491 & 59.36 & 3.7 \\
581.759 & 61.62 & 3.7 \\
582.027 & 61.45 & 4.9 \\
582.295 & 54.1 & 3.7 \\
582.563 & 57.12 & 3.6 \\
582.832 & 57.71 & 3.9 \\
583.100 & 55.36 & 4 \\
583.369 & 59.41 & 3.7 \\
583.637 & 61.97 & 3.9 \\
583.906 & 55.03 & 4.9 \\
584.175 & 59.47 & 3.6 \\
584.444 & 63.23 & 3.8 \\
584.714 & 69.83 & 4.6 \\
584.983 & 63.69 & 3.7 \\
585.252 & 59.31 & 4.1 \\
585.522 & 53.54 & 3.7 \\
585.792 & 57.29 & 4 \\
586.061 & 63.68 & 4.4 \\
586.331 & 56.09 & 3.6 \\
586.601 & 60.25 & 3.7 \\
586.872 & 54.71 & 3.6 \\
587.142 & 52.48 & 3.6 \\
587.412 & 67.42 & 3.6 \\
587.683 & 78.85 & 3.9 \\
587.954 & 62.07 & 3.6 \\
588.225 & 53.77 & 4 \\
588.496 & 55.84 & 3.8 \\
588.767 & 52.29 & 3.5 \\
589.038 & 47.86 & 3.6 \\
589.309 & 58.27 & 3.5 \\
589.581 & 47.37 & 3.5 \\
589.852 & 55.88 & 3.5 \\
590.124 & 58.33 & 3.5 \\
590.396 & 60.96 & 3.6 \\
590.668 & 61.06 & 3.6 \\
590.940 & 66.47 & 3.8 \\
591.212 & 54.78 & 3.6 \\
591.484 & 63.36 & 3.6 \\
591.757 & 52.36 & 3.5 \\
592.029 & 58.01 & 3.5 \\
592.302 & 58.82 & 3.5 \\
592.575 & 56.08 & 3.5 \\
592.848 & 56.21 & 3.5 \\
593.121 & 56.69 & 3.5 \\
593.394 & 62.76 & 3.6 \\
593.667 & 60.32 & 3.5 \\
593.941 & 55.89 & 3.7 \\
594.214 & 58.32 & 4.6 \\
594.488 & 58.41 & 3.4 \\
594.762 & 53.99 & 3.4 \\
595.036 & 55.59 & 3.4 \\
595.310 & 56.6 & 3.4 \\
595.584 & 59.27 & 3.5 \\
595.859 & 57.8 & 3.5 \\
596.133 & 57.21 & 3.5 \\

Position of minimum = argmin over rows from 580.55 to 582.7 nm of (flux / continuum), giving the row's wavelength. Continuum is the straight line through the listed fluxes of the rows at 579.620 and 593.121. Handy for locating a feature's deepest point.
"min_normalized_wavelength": 581.223 nm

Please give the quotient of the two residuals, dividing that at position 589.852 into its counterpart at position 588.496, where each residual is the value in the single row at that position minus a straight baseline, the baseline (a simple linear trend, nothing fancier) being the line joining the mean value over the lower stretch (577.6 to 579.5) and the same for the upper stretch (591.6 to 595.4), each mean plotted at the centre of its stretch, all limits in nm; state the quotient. 1.0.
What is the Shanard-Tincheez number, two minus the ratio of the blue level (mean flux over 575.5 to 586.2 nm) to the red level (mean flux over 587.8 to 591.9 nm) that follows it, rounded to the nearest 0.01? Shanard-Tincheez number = 0.97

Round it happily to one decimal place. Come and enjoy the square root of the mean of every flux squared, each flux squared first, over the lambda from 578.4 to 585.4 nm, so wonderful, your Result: 59.4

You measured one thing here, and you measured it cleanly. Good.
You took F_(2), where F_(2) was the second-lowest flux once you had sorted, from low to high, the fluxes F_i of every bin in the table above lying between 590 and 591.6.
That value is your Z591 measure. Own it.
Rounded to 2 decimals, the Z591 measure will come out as 58.33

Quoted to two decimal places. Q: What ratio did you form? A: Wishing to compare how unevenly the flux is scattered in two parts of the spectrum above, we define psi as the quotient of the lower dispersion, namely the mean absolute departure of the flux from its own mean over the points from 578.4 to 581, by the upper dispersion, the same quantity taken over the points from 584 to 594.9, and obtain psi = 0.46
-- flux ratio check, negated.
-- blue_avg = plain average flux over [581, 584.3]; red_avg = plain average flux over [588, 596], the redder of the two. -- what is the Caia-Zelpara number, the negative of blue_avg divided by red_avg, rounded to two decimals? -1.02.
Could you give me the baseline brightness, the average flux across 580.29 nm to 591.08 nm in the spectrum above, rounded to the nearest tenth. 58.8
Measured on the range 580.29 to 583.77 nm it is 58.3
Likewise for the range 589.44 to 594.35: 58.0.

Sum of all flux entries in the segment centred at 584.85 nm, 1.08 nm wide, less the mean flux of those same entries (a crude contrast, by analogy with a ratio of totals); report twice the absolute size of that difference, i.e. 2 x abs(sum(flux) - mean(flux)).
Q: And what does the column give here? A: 384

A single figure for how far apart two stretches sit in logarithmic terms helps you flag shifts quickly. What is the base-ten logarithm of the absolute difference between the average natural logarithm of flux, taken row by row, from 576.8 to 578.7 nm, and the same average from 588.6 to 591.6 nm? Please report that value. -1.76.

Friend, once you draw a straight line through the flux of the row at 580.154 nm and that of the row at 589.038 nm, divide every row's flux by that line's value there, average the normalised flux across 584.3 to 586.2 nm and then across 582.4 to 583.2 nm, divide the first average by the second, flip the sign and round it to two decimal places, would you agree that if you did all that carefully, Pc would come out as -1.15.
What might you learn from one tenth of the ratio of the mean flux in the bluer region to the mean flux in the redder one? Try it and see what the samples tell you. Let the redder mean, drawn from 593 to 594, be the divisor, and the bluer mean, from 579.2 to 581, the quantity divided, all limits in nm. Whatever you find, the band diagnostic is 0.100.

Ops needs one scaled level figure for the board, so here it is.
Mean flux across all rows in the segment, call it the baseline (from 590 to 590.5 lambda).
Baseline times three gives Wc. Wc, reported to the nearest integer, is 179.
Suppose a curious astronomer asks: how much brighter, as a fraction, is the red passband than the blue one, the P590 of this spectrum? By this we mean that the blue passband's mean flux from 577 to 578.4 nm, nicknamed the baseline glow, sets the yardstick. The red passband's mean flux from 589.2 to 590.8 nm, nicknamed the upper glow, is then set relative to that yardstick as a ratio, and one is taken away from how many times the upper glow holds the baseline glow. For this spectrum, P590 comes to 0.04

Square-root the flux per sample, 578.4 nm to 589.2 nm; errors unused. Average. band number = 7.67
